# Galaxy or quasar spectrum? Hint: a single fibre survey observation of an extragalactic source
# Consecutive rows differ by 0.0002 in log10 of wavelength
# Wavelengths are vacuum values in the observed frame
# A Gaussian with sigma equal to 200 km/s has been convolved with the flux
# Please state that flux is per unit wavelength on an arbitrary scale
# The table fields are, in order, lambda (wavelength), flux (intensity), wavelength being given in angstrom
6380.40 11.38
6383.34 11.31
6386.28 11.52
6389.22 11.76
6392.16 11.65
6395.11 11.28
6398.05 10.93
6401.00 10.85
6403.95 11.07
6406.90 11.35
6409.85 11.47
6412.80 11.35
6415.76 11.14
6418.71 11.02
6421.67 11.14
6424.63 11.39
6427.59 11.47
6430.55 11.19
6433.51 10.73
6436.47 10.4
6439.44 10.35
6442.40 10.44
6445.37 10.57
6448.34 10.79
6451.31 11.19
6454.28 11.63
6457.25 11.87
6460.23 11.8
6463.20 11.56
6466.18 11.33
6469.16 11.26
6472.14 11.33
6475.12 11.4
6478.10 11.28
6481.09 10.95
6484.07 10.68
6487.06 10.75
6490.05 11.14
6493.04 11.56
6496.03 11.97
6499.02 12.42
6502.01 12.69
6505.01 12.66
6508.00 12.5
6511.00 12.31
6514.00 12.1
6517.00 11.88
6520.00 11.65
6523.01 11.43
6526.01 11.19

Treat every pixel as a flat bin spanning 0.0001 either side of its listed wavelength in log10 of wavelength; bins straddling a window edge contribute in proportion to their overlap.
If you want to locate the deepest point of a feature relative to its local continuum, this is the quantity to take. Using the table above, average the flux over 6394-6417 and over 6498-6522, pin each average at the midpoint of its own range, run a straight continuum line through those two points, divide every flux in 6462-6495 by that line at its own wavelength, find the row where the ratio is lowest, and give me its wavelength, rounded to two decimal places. 6484.07 angstrom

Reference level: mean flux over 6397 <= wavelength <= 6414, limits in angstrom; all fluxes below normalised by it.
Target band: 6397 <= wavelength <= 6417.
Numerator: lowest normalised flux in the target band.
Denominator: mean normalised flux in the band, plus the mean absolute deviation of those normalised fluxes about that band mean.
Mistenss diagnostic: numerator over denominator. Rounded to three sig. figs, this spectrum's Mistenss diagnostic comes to 0.955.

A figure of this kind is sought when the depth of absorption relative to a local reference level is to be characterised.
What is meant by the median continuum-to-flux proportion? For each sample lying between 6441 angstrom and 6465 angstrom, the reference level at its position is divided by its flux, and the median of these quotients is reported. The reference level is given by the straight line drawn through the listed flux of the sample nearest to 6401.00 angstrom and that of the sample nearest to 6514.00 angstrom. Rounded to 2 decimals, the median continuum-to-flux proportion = 1.01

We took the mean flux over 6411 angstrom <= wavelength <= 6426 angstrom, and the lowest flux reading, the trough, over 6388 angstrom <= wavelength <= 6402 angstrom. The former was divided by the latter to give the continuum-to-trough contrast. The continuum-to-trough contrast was 1.03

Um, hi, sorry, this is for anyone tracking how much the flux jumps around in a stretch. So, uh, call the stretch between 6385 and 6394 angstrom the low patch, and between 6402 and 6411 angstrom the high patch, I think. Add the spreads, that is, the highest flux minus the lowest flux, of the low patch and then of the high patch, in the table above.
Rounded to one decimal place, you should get 0.6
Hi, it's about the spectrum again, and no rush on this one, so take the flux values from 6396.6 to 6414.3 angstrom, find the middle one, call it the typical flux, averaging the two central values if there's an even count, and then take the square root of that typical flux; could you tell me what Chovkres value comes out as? 3.35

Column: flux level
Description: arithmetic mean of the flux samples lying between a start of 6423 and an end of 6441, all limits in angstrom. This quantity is 10.9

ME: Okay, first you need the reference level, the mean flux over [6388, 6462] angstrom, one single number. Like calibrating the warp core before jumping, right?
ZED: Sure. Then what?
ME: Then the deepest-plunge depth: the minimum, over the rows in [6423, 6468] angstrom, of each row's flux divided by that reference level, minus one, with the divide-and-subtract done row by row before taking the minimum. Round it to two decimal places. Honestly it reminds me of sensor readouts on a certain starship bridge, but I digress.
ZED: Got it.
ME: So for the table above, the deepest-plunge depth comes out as -0.07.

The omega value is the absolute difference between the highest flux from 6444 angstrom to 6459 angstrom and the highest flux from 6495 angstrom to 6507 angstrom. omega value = 0.82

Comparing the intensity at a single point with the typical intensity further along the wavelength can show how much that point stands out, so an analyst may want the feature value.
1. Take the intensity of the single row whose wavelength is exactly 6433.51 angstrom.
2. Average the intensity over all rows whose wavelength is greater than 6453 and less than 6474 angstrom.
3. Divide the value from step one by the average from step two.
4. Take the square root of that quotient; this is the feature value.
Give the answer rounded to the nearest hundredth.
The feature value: 0.96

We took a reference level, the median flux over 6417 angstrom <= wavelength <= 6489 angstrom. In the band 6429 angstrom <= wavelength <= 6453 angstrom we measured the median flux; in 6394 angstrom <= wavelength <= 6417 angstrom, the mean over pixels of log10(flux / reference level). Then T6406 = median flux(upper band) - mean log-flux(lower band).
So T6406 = 10.7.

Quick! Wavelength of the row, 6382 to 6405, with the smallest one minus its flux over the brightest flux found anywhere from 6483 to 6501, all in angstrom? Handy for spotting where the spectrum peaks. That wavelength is 6389.22 angstrom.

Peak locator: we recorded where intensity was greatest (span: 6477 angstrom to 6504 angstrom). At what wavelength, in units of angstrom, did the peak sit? 6502.01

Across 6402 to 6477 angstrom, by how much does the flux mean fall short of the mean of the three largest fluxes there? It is 0.60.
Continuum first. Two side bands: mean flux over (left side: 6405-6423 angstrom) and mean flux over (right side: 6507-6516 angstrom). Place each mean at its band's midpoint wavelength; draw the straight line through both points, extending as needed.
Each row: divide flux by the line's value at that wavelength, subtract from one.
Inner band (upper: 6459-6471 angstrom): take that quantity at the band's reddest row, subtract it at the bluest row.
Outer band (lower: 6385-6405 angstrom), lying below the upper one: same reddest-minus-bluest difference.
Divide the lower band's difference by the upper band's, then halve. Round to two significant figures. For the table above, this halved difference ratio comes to 0.54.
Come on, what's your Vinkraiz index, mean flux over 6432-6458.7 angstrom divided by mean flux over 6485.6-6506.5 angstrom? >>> 0.92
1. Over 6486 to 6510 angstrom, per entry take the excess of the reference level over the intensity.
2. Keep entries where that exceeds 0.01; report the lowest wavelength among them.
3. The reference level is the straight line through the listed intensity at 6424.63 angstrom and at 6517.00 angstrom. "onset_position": 6487.06 angstrom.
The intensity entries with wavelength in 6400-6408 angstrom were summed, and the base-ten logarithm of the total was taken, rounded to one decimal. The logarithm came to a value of 1.5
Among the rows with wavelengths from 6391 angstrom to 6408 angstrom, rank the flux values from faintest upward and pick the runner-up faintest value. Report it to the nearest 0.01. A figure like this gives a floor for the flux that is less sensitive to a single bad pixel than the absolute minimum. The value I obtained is 10.93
